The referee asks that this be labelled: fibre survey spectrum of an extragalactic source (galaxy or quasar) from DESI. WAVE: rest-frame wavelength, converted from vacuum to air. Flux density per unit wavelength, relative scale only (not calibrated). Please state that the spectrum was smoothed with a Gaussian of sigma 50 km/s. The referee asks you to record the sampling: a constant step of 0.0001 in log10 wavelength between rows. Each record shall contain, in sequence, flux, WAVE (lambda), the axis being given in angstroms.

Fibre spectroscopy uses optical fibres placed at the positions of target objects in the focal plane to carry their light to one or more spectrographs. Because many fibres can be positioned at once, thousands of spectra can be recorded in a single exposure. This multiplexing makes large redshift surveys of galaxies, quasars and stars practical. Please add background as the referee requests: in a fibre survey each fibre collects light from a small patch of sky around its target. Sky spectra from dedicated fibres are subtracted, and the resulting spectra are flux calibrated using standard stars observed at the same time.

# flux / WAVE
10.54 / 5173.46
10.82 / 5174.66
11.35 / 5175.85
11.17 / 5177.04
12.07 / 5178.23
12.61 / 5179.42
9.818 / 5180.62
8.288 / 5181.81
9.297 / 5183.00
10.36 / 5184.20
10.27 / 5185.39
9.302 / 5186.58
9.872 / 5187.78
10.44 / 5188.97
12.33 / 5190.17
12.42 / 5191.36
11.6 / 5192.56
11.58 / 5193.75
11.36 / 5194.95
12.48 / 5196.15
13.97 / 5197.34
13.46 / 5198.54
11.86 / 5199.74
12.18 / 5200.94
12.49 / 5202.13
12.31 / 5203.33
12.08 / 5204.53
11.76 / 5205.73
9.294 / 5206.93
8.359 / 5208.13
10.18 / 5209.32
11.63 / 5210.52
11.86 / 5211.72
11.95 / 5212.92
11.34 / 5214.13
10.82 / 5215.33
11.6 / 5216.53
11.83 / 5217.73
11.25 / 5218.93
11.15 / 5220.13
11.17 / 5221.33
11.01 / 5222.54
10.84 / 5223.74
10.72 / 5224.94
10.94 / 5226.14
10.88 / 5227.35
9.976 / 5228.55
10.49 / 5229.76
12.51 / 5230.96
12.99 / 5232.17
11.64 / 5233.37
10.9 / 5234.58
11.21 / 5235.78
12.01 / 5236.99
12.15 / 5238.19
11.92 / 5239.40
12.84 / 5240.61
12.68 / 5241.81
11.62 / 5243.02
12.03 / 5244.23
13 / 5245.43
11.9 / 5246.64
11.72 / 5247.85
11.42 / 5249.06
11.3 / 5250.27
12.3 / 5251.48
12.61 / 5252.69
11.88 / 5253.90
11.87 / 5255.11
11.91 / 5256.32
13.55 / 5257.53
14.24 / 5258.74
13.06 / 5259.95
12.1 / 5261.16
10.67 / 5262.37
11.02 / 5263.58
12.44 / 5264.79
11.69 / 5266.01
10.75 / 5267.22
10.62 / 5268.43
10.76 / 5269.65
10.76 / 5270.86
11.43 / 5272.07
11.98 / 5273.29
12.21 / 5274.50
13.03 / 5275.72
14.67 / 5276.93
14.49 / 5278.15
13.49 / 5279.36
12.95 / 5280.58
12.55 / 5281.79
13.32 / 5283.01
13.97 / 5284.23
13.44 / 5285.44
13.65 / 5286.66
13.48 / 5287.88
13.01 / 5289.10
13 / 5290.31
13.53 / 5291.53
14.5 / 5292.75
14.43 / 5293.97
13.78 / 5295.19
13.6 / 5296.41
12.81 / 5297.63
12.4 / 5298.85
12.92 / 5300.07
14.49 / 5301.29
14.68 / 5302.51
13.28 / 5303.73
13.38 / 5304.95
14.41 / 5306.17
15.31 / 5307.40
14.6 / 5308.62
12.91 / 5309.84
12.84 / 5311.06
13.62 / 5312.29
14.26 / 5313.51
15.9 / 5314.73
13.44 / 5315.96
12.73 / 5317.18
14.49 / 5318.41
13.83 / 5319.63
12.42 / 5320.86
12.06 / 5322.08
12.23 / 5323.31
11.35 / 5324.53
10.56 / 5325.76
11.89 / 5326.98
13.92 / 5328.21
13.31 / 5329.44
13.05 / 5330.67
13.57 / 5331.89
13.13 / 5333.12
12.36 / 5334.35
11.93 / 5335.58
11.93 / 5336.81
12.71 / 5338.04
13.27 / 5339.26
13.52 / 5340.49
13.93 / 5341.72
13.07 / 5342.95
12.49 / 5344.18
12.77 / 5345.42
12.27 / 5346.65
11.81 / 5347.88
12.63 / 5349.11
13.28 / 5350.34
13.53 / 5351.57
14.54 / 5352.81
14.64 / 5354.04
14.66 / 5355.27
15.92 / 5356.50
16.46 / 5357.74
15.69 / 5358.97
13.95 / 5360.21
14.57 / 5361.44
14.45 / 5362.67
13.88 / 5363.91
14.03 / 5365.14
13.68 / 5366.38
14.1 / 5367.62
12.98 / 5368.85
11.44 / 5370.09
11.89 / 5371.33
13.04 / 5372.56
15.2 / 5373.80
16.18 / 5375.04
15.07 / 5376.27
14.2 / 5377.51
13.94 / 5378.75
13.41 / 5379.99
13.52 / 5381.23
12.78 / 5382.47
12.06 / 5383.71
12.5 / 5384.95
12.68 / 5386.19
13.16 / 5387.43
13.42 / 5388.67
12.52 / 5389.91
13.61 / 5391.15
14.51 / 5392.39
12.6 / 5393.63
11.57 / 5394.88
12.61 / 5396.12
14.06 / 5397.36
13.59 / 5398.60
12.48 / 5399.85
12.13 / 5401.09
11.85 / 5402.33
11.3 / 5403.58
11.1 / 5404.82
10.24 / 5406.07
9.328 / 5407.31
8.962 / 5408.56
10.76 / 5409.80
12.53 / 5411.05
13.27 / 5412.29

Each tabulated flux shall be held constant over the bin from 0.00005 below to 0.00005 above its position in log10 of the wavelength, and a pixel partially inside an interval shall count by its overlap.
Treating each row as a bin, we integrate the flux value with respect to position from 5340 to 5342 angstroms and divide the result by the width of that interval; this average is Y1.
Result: 13.7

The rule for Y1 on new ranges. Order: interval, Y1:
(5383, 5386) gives 12.3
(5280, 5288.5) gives 13.3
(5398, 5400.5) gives 13.0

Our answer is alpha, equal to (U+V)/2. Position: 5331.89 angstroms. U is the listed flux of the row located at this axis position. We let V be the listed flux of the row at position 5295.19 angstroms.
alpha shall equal 13.7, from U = 13.57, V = 13.78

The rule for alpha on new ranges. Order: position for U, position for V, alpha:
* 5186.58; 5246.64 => 10.6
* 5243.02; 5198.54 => 12.5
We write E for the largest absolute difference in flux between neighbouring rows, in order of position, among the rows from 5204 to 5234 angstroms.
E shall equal 2.5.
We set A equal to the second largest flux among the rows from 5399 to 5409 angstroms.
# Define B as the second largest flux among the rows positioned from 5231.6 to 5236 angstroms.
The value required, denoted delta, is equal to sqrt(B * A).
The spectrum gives 11.9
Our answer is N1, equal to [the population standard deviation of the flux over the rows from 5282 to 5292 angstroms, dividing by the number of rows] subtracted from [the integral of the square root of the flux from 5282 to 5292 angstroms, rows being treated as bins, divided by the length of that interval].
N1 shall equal 3.36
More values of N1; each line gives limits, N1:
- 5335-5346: 2.94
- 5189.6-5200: 2.68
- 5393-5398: 2.68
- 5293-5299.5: 2.95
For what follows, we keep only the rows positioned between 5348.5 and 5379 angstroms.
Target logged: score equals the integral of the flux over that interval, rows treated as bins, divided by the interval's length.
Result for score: 14.2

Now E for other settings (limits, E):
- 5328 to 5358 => 1.3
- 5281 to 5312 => 1.7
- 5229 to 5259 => 2.0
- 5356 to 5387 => 2.2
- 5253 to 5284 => 1.6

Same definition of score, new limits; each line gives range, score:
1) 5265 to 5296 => 12.9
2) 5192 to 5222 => 11.6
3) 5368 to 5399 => 13.3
